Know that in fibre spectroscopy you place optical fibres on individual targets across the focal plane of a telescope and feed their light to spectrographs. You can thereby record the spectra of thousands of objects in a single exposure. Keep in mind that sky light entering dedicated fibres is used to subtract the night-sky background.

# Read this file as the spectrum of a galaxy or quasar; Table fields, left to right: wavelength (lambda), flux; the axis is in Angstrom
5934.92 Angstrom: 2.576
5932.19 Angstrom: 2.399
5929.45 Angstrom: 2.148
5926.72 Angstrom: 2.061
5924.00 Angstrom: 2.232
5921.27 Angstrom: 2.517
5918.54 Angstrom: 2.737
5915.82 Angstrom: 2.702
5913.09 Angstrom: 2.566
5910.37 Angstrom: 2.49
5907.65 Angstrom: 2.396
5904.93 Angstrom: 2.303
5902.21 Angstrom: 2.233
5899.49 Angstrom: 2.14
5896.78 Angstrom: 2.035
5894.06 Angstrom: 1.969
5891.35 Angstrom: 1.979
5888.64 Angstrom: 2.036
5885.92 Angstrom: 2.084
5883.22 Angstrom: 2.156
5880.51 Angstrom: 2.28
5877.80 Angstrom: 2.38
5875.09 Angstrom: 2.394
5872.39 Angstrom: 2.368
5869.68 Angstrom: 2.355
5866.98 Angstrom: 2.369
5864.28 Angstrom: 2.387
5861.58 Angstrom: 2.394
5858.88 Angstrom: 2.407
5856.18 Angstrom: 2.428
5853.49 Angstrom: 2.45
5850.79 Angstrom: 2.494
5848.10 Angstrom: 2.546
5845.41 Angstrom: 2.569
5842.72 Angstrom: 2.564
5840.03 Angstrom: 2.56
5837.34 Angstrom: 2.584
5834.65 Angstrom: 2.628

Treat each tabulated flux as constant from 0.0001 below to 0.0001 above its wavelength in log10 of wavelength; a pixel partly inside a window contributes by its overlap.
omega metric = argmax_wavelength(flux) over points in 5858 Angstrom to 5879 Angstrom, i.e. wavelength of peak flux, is 5858.88 Angstrom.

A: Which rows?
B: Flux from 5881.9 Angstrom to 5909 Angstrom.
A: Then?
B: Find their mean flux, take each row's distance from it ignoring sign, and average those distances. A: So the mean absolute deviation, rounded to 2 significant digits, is 0.11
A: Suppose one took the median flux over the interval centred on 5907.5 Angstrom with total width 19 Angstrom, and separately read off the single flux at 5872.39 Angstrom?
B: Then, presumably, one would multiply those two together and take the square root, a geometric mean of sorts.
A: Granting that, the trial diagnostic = 2.38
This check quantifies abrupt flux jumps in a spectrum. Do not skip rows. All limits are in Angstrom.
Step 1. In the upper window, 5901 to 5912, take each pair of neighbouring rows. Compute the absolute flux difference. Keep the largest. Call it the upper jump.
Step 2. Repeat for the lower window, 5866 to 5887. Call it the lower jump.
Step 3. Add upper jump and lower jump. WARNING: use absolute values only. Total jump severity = 0.22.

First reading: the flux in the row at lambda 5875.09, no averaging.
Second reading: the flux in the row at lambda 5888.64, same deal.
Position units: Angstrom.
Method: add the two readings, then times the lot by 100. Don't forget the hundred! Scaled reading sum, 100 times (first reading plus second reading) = 443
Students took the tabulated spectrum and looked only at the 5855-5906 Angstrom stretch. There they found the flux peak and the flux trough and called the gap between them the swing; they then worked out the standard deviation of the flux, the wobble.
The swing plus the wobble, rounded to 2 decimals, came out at 0.62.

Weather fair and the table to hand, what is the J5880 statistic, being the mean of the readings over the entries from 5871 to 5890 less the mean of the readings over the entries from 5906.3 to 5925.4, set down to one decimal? -0.3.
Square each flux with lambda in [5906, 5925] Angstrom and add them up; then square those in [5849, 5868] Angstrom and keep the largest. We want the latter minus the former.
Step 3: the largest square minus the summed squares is -38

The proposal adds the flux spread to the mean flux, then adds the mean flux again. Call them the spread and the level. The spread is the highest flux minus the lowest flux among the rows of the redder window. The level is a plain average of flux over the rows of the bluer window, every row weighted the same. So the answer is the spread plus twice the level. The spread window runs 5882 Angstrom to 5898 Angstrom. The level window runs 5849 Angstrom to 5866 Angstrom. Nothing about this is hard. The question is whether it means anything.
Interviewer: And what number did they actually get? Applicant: 5.04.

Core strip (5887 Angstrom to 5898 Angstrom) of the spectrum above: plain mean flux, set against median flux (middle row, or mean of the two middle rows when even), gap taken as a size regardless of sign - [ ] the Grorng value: 0.002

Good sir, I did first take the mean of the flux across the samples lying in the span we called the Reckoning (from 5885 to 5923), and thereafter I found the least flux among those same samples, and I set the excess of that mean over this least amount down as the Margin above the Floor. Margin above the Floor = 0.33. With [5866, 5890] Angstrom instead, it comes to 0.23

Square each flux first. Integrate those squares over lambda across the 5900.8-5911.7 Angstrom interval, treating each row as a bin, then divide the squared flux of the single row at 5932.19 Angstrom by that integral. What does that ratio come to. 0.095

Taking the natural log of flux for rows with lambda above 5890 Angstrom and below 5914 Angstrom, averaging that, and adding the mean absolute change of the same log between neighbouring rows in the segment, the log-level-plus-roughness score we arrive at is 0.83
